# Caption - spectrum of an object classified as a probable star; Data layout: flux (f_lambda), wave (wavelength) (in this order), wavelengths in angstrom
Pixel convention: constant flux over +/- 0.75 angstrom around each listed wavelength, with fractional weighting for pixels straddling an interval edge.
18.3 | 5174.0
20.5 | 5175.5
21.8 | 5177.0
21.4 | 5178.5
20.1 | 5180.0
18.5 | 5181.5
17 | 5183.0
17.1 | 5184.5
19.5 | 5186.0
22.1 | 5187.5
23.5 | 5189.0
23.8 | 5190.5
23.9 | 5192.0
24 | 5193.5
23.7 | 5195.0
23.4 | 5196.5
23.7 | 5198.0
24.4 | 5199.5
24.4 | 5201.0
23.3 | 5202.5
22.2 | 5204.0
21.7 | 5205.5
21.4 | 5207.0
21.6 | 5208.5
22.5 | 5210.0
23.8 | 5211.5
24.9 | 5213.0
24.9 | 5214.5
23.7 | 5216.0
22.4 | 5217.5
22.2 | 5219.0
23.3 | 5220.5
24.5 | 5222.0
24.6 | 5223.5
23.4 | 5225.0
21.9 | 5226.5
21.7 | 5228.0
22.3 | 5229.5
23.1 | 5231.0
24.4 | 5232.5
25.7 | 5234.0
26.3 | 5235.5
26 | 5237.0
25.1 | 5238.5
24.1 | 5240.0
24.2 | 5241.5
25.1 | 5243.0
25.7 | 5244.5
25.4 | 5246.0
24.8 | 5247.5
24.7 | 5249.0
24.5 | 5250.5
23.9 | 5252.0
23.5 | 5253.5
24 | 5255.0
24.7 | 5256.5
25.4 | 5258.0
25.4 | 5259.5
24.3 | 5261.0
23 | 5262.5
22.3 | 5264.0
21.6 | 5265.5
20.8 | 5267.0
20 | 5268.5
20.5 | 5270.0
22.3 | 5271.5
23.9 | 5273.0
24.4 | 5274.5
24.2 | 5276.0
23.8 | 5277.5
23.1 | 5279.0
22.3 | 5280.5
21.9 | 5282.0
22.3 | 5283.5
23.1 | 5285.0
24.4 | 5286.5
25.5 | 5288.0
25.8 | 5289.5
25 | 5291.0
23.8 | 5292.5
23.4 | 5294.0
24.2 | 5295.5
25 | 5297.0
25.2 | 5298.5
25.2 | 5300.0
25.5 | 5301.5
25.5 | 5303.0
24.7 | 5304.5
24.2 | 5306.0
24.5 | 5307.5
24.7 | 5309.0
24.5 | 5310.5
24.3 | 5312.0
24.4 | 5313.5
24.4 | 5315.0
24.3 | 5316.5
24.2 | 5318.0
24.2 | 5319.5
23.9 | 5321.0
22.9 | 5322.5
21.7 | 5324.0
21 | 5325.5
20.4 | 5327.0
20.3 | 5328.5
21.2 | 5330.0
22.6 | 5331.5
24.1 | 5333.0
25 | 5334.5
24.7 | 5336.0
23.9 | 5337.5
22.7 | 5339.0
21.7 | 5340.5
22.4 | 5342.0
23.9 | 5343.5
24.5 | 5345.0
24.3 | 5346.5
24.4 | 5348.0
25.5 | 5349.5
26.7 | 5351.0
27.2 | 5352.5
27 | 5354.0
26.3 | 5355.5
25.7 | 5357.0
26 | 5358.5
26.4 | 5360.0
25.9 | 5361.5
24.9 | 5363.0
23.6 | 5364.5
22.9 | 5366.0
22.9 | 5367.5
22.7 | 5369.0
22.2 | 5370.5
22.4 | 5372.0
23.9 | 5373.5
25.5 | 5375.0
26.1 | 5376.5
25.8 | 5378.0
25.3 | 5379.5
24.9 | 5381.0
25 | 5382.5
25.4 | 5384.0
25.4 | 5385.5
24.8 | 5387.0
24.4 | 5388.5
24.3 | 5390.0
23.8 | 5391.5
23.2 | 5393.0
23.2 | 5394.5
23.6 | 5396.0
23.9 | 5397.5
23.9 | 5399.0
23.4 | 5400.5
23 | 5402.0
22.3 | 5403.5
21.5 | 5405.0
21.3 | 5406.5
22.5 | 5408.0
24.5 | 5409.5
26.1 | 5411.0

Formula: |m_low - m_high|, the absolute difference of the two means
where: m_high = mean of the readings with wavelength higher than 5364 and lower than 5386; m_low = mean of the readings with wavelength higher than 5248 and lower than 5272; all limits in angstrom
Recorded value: 1.1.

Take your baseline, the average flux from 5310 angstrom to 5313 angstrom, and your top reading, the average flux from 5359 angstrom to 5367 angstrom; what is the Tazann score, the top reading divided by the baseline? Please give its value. 1.01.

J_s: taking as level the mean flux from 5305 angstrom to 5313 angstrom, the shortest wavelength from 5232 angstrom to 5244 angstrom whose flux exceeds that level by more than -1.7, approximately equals 5232.5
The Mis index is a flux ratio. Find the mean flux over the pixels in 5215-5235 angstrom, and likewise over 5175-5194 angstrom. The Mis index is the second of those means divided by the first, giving 0.90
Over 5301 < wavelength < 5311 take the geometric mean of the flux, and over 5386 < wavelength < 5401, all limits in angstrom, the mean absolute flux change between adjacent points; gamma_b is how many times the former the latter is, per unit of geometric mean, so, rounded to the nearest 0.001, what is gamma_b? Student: 0.013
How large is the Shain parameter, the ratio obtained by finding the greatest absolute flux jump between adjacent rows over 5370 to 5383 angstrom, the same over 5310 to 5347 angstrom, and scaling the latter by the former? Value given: 0.94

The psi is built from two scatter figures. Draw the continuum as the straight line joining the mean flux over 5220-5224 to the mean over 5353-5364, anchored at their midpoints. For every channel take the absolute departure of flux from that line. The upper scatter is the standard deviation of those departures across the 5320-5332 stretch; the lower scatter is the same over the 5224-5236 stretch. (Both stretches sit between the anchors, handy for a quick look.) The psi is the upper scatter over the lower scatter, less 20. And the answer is -18.4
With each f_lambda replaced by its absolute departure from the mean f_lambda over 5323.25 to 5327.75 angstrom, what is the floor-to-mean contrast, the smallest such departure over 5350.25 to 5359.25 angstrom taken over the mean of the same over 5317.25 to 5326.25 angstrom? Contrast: 2.4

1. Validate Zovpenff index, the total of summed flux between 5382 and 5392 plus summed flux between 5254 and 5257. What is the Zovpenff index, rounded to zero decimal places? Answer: 222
